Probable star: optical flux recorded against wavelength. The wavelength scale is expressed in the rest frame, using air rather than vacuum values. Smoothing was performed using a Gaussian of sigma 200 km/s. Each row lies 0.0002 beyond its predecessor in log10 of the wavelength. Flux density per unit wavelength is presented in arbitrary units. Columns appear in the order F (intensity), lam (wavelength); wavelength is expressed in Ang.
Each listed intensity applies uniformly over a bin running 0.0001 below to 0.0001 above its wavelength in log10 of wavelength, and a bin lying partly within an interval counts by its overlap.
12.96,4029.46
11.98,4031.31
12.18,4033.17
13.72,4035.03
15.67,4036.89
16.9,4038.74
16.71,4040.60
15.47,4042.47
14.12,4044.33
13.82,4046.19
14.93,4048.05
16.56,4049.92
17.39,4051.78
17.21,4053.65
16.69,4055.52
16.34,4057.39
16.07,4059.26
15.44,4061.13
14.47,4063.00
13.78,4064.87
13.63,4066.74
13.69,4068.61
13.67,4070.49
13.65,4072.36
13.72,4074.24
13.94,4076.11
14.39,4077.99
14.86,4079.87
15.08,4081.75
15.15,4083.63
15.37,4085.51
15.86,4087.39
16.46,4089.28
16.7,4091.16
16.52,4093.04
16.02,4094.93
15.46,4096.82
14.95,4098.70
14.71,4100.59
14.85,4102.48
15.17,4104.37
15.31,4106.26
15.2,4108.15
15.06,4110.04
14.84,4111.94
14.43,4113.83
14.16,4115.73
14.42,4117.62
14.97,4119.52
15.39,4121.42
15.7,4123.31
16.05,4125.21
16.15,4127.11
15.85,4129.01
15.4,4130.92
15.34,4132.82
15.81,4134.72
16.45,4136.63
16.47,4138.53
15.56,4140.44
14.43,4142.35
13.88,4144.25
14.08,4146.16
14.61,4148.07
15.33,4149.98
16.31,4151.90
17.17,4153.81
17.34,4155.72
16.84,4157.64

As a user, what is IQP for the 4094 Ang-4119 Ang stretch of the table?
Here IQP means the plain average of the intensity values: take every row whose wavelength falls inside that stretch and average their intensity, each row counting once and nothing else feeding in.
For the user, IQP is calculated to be 15.0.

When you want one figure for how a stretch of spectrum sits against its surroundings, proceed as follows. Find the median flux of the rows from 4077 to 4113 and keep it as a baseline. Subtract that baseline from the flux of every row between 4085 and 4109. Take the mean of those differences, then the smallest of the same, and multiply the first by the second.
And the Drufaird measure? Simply -0.19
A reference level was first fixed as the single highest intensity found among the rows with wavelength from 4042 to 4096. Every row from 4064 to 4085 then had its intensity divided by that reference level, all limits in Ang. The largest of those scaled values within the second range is 0.87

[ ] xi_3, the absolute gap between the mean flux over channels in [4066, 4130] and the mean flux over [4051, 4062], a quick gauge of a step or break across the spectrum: 1.5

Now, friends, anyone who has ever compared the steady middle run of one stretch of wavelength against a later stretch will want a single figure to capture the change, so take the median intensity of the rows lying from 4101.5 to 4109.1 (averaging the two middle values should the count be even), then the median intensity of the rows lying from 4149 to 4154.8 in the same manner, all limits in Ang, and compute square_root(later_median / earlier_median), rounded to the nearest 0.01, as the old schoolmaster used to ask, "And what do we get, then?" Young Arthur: 1.04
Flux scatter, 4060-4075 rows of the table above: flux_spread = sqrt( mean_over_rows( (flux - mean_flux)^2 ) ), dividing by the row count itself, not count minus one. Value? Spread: 0.60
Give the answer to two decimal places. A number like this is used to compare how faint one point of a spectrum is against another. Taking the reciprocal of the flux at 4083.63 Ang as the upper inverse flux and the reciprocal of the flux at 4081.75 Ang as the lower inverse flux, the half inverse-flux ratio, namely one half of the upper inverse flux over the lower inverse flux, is 0.50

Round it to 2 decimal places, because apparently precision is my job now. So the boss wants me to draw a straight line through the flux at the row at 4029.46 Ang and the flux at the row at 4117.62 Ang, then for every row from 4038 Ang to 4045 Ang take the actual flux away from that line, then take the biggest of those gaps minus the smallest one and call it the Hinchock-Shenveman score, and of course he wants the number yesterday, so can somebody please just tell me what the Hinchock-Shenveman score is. 2.87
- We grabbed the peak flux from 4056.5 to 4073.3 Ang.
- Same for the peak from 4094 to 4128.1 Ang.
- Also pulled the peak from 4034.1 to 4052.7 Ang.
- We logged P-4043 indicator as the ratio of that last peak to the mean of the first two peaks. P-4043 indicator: 1.07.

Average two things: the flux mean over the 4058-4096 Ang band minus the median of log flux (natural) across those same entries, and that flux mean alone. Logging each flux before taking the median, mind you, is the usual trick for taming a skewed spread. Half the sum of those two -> 13.6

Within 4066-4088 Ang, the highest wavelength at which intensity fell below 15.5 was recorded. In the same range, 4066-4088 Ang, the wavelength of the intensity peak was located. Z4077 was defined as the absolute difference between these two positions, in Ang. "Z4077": 1.9 Ang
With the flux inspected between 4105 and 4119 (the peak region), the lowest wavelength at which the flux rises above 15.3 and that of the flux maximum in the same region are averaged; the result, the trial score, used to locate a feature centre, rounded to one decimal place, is 4106.3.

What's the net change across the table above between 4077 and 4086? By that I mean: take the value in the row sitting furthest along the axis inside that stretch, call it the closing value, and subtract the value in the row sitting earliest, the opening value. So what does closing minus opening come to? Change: 1.0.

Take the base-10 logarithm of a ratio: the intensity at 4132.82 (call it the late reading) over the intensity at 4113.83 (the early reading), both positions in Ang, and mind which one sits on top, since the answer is 0.027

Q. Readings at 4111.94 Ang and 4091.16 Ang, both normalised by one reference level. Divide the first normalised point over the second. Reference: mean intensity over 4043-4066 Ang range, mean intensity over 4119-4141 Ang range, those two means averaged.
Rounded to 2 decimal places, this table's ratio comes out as 0.89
